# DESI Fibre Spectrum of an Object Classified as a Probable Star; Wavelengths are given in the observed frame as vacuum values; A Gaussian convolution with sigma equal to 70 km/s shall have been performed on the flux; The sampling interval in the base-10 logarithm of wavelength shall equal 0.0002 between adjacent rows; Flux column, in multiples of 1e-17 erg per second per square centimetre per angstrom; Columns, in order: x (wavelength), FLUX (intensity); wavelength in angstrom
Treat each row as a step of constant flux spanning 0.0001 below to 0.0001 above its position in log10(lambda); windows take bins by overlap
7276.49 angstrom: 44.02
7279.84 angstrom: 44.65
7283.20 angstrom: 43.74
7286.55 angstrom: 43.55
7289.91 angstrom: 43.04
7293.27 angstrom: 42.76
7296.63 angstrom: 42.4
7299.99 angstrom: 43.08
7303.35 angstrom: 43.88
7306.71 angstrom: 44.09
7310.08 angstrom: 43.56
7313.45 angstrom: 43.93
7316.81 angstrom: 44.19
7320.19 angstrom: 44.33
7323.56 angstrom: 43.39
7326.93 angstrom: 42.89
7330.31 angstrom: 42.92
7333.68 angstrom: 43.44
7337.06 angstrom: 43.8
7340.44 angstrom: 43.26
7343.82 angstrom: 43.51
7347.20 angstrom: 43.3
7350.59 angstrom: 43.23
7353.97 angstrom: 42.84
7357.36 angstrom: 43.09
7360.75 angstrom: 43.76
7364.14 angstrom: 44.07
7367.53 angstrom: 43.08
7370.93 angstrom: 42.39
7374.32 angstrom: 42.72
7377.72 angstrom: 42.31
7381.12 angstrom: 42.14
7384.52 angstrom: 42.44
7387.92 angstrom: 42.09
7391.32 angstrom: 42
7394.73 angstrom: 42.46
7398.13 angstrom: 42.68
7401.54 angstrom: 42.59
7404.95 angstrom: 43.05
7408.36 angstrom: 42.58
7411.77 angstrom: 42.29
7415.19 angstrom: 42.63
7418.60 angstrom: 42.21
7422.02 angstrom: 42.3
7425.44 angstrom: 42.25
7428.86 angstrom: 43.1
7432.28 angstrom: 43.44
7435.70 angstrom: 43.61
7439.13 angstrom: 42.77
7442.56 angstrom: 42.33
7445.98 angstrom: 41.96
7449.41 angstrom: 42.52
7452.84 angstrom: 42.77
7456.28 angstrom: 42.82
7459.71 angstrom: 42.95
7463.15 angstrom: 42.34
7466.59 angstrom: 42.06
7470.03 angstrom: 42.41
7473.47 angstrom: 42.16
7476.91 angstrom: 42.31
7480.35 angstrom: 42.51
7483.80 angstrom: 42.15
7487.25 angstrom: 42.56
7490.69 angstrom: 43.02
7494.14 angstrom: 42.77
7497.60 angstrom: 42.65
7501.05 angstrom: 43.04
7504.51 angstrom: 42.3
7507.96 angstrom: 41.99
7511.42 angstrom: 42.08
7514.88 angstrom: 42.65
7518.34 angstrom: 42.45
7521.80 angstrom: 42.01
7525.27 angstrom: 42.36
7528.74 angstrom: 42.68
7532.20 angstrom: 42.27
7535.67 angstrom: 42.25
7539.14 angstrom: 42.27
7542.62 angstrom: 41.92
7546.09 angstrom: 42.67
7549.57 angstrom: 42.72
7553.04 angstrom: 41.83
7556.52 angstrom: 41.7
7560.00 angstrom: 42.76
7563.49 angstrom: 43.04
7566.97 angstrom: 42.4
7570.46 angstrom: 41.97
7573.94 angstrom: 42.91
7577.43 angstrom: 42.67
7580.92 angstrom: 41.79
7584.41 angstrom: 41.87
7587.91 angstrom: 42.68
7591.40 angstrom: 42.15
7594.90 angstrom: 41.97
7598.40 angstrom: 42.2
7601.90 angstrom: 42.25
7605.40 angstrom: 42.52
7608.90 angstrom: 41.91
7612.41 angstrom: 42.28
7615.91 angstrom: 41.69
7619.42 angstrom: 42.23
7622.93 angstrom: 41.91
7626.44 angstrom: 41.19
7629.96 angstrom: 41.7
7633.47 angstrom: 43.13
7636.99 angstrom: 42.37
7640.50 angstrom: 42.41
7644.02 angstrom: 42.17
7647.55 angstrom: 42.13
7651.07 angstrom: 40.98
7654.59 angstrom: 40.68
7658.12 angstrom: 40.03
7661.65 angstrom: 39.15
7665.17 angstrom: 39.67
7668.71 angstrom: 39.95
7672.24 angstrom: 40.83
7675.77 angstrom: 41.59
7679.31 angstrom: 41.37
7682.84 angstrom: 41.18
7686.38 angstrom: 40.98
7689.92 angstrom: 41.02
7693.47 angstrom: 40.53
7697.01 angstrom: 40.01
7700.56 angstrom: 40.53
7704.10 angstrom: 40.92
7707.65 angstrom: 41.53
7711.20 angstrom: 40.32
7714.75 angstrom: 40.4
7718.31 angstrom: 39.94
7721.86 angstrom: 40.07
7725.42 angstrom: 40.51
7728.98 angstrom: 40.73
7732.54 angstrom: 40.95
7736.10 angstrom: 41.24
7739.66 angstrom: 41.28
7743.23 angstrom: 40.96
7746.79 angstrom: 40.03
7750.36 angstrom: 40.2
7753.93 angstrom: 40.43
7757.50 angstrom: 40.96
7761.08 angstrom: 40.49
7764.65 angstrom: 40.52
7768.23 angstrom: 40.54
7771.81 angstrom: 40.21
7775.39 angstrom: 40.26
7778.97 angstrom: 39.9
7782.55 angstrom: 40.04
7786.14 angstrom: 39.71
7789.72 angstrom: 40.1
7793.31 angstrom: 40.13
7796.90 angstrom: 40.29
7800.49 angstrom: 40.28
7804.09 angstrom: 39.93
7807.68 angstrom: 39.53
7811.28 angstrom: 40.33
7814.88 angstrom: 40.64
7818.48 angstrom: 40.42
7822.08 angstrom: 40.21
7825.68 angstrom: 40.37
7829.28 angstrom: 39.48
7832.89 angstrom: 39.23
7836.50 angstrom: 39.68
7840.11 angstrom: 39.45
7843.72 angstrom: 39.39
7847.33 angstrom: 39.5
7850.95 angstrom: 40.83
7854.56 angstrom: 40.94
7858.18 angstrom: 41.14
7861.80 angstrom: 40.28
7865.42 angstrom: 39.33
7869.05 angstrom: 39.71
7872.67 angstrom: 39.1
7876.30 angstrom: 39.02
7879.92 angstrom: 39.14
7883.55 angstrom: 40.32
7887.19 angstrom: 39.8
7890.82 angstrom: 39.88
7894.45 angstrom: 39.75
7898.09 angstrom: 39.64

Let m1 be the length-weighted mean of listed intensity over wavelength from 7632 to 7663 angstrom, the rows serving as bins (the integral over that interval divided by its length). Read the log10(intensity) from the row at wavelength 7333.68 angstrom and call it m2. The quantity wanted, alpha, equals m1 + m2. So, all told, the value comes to 43.1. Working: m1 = 41.5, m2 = 1.638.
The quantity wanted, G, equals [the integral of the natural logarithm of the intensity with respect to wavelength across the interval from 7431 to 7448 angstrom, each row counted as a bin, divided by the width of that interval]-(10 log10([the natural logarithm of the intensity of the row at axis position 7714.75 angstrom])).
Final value -1.92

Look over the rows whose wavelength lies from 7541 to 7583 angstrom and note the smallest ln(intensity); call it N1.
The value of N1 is 3.73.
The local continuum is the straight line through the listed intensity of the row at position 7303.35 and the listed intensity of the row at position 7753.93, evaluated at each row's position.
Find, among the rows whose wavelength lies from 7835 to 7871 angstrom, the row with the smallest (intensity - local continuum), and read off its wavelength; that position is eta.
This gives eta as 7843.72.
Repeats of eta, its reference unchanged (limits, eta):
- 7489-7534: 7507.96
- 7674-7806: 7697.01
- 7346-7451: 7391.32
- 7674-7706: 7697.01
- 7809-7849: 7832.89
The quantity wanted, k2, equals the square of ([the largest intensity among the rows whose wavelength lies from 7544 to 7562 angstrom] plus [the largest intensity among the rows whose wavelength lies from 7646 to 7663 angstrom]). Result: 7206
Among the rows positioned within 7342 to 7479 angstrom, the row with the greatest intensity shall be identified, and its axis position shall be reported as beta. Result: 7364.14 angstrom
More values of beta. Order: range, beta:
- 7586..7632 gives 7587.91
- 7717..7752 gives 7739.66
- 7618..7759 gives 7633.47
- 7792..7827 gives 7814.88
